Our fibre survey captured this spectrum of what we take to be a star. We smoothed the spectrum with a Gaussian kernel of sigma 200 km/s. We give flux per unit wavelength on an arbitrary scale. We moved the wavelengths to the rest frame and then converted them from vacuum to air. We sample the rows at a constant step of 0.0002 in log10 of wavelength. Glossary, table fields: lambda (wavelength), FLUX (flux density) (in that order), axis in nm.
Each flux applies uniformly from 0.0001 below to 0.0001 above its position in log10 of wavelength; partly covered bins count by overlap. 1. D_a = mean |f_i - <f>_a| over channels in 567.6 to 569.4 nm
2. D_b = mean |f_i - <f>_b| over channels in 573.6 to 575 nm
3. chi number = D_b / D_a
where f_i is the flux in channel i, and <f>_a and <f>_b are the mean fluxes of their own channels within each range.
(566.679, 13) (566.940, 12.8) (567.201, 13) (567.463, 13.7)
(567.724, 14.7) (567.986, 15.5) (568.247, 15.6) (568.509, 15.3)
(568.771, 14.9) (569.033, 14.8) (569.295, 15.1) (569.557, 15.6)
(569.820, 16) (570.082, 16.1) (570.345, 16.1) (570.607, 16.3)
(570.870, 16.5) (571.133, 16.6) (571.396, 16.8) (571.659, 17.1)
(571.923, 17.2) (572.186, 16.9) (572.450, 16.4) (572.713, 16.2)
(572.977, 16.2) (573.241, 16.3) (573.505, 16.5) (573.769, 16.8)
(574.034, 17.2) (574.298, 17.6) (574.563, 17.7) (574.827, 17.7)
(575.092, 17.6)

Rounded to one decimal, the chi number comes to 1.1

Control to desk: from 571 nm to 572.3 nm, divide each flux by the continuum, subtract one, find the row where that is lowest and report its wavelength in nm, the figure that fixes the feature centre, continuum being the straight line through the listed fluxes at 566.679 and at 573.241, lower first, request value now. 572.186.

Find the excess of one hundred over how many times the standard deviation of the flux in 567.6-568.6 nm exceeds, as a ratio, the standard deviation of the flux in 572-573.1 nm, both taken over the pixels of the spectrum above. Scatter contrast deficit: 98.8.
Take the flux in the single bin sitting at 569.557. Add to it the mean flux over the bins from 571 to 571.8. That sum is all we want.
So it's 32.4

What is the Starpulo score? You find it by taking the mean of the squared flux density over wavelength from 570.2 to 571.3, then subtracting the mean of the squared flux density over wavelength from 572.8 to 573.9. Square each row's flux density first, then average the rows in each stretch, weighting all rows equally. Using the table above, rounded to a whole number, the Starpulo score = -2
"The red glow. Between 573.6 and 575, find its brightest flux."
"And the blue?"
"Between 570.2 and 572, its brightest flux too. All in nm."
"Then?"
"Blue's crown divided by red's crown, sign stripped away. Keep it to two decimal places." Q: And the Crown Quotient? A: 0.97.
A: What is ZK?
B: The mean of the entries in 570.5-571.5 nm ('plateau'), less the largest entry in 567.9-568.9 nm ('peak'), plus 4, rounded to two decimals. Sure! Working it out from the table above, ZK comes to 4.95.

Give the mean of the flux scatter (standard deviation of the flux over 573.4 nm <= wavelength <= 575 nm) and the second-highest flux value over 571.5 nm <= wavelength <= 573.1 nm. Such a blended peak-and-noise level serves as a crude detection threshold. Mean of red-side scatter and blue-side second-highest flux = 8.8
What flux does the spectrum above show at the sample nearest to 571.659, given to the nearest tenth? 17.1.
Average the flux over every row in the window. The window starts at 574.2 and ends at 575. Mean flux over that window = 17.7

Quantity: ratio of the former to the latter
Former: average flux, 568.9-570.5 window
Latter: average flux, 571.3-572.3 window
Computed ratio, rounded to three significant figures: 0.919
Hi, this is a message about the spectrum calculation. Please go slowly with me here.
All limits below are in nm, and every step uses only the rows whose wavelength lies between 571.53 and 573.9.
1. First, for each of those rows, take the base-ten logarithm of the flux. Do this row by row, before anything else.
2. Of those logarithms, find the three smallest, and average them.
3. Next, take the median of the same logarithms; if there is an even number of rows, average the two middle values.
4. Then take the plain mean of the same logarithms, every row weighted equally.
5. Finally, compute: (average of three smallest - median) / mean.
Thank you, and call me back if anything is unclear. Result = -0.006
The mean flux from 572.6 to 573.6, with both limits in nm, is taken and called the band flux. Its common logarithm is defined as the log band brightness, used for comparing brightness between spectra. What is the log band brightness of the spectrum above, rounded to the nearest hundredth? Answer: 1.21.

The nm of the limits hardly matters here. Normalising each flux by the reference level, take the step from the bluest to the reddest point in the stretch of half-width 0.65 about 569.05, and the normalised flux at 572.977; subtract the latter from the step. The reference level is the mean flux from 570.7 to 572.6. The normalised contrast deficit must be -0.95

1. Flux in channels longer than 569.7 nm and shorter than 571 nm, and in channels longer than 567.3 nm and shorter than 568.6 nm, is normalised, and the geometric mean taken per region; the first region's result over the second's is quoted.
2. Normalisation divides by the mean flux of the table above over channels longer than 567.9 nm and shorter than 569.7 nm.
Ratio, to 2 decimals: 1.08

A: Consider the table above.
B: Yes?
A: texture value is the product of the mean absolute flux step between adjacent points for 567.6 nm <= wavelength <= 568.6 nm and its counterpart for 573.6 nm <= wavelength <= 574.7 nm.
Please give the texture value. 0.12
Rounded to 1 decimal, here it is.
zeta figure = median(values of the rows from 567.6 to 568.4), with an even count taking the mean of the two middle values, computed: 15.5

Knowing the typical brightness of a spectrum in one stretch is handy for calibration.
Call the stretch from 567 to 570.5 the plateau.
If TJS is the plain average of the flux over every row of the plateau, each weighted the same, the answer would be 15.1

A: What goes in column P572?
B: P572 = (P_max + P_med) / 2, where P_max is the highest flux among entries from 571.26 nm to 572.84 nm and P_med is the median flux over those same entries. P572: 17.0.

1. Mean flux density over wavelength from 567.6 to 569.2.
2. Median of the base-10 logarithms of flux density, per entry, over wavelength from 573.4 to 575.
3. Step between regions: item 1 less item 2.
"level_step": 13.9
